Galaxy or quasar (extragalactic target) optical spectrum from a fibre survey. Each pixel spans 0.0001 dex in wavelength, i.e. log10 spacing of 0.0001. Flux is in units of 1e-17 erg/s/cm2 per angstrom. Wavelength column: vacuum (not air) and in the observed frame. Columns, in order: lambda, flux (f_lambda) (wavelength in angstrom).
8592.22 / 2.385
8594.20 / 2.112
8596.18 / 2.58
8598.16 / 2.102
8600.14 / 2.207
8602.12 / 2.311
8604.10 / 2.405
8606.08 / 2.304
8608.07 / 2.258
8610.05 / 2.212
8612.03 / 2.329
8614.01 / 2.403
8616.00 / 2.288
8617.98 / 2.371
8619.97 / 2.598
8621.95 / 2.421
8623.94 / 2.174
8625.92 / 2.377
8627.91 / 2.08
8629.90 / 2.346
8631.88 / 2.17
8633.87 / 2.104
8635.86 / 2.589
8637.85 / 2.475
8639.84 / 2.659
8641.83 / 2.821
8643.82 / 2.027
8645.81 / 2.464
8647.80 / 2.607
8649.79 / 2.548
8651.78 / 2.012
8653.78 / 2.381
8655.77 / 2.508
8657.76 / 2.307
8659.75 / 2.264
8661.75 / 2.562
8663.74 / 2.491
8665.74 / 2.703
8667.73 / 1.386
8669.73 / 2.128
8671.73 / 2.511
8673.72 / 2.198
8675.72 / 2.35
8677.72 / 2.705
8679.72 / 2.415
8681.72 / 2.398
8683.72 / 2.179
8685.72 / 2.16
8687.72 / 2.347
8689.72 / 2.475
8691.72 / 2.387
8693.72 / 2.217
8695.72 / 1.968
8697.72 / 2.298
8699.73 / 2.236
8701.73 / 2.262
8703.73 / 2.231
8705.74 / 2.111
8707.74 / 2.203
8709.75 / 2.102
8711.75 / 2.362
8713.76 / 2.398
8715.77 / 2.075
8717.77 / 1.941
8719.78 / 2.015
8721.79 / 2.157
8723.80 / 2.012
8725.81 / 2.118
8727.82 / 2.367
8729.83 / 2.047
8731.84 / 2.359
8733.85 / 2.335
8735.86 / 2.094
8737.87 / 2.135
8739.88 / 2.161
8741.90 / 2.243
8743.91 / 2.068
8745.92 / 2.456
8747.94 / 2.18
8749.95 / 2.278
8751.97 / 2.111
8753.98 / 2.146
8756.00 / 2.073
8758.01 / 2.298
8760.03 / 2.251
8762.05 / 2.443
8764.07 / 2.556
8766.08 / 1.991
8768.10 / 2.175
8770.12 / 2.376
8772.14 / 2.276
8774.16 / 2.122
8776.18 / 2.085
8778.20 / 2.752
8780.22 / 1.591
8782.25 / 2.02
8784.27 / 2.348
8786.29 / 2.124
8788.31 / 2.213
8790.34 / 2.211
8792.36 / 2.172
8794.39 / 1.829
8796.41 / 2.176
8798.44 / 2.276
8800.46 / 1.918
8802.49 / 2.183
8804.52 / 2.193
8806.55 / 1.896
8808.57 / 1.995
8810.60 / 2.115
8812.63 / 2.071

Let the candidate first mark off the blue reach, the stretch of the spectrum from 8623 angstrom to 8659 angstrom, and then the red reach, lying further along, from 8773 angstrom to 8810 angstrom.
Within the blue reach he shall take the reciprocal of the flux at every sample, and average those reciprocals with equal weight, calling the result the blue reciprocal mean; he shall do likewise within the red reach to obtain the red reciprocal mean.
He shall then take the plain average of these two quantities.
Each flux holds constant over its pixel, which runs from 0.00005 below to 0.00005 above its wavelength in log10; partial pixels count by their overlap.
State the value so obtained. 0.452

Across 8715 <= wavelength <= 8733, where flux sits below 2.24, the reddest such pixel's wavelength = 8729.83 angstrom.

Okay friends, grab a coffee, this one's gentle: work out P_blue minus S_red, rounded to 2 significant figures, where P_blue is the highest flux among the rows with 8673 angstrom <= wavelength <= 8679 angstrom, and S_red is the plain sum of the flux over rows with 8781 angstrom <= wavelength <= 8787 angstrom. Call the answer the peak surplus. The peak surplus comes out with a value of -3.8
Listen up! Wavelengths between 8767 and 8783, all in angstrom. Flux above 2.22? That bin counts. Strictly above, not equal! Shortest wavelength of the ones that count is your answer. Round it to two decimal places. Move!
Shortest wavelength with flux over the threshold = 8770.12 angstrom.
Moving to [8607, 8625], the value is 8608.07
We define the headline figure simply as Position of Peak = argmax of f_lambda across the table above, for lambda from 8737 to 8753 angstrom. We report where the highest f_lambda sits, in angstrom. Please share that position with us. 8745.92 angstrom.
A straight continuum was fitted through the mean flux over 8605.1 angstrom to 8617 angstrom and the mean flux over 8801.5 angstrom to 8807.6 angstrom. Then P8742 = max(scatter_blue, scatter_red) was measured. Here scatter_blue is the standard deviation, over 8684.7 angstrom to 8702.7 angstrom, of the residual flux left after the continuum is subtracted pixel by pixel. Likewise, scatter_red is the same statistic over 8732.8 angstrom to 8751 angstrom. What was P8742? 0.14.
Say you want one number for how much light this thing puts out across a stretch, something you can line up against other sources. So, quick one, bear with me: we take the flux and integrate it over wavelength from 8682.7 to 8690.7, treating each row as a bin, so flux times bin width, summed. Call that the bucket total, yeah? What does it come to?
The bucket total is 18.3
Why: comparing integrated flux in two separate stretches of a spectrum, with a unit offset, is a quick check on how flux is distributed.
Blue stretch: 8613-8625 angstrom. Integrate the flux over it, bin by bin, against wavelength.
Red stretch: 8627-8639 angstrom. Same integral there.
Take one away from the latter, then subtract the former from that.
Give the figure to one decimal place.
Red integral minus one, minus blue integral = -1.9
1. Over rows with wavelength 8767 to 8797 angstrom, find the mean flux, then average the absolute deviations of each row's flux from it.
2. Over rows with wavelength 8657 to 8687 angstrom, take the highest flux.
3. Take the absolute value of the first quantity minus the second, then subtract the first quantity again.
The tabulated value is 2.38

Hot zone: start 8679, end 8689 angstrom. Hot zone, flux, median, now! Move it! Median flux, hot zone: 2.35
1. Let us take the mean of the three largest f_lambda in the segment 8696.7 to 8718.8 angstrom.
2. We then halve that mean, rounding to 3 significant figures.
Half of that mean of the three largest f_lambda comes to 1.18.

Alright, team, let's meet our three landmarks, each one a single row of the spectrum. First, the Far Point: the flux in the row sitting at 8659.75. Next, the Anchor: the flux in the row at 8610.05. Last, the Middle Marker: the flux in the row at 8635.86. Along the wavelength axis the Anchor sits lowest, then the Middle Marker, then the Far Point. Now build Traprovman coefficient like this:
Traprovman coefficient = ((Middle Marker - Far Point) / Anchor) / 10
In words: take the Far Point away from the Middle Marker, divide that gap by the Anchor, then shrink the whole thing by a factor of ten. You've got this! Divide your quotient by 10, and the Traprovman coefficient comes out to 0.015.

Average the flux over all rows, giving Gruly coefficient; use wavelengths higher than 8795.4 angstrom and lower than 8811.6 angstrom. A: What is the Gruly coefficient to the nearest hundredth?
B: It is 2.09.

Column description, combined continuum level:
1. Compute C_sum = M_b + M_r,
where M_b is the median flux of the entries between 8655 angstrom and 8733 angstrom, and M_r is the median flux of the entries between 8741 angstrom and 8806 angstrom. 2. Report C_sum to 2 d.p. 4.44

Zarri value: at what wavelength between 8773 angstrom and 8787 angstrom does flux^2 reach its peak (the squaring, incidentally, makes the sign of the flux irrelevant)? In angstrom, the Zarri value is 8778.20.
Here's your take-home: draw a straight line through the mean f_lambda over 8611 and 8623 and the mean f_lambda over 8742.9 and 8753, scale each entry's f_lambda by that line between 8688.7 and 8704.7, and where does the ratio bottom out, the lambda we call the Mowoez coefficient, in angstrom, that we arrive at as 8695.72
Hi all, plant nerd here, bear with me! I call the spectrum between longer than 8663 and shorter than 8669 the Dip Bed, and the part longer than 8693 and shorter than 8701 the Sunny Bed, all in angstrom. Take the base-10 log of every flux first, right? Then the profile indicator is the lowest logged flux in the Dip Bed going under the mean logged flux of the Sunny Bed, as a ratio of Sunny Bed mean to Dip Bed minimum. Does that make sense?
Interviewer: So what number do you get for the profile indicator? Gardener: 2.38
